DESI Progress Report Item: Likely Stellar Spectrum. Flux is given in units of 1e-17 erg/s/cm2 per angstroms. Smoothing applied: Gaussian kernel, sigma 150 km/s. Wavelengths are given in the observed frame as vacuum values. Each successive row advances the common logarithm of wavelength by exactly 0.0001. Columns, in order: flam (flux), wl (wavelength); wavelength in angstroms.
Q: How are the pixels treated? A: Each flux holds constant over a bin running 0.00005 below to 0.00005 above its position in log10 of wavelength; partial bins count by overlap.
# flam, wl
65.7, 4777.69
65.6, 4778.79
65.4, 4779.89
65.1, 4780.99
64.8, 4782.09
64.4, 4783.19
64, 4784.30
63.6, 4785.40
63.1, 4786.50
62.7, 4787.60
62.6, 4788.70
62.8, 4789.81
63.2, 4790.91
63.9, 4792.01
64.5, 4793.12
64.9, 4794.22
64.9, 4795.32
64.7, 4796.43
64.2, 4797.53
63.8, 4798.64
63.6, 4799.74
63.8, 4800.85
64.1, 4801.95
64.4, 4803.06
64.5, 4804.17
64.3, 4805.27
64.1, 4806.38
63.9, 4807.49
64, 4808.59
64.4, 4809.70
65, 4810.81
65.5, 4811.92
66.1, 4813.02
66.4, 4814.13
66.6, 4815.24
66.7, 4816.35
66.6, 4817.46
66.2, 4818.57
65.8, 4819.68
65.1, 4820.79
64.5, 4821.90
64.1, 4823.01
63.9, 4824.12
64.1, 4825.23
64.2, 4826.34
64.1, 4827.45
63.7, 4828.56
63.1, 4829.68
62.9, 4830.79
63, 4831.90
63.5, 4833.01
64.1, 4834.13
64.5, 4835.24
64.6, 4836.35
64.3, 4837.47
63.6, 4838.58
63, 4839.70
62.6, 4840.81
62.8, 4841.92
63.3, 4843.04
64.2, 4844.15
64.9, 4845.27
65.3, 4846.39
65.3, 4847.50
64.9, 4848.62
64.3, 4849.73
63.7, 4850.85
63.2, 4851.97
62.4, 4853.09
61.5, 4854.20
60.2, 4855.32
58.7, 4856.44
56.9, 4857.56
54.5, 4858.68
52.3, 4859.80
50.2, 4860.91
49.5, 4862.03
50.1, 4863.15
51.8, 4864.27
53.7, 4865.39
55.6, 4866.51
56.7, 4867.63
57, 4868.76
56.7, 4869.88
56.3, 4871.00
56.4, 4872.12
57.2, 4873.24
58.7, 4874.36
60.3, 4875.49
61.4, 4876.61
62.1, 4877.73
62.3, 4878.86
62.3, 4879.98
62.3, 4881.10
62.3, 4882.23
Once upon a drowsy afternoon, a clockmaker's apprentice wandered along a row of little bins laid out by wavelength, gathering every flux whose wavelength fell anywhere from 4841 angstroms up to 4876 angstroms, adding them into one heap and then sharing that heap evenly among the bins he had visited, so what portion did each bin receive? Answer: 58.7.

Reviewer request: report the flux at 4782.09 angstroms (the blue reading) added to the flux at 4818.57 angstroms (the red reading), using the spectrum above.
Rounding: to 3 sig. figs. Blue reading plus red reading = 131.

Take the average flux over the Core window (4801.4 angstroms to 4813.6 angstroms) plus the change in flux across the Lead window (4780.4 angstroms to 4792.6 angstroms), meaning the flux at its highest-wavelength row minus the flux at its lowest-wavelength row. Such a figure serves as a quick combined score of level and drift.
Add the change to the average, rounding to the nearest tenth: 63.4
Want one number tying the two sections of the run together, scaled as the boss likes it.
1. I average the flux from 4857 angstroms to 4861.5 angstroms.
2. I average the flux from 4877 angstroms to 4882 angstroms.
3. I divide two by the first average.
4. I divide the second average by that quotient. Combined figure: 1664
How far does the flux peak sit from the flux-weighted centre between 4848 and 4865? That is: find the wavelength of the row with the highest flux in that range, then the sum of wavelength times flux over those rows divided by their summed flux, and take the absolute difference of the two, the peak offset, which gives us 7.4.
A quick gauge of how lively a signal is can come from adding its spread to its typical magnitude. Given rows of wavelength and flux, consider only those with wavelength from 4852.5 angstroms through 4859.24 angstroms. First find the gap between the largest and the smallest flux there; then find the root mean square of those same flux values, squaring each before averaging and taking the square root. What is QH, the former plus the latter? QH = 67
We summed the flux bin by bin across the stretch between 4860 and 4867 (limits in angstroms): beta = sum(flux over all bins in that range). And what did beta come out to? 311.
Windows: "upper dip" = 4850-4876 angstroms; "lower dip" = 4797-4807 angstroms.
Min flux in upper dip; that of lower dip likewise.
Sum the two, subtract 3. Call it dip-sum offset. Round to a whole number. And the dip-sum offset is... 110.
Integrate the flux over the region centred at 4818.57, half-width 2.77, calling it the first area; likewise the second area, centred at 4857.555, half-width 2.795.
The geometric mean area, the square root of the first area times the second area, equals 340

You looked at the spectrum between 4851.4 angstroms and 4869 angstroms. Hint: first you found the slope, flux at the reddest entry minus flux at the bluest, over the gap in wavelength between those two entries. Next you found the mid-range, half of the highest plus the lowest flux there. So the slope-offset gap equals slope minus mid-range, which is -56.7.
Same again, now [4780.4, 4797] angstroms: -63.9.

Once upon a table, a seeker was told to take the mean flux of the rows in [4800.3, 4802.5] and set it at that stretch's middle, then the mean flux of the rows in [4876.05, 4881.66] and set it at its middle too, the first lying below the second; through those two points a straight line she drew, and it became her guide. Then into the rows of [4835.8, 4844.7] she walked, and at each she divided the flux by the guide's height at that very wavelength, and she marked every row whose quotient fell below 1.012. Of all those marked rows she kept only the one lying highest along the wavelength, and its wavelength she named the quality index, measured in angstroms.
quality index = 4843.04 angstroms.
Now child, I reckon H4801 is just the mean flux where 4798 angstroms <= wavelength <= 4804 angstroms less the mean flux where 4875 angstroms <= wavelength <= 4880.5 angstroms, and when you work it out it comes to 2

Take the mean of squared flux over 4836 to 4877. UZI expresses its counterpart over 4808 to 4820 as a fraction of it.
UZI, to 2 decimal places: 1.22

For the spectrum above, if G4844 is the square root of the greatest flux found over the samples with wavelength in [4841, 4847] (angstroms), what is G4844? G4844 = 8.08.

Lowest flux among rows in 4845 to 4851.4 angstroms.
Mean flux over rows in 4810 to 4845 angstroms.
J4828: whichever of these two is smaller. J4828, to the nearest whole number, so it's 64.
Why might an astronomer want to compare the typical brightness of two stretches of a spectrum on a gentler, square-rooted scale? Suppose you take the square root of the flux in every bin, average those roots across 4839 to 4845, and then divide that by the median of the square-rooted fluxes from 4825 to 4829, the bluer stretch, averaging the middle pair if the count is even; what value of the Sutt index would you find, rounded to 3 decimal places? 0.993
